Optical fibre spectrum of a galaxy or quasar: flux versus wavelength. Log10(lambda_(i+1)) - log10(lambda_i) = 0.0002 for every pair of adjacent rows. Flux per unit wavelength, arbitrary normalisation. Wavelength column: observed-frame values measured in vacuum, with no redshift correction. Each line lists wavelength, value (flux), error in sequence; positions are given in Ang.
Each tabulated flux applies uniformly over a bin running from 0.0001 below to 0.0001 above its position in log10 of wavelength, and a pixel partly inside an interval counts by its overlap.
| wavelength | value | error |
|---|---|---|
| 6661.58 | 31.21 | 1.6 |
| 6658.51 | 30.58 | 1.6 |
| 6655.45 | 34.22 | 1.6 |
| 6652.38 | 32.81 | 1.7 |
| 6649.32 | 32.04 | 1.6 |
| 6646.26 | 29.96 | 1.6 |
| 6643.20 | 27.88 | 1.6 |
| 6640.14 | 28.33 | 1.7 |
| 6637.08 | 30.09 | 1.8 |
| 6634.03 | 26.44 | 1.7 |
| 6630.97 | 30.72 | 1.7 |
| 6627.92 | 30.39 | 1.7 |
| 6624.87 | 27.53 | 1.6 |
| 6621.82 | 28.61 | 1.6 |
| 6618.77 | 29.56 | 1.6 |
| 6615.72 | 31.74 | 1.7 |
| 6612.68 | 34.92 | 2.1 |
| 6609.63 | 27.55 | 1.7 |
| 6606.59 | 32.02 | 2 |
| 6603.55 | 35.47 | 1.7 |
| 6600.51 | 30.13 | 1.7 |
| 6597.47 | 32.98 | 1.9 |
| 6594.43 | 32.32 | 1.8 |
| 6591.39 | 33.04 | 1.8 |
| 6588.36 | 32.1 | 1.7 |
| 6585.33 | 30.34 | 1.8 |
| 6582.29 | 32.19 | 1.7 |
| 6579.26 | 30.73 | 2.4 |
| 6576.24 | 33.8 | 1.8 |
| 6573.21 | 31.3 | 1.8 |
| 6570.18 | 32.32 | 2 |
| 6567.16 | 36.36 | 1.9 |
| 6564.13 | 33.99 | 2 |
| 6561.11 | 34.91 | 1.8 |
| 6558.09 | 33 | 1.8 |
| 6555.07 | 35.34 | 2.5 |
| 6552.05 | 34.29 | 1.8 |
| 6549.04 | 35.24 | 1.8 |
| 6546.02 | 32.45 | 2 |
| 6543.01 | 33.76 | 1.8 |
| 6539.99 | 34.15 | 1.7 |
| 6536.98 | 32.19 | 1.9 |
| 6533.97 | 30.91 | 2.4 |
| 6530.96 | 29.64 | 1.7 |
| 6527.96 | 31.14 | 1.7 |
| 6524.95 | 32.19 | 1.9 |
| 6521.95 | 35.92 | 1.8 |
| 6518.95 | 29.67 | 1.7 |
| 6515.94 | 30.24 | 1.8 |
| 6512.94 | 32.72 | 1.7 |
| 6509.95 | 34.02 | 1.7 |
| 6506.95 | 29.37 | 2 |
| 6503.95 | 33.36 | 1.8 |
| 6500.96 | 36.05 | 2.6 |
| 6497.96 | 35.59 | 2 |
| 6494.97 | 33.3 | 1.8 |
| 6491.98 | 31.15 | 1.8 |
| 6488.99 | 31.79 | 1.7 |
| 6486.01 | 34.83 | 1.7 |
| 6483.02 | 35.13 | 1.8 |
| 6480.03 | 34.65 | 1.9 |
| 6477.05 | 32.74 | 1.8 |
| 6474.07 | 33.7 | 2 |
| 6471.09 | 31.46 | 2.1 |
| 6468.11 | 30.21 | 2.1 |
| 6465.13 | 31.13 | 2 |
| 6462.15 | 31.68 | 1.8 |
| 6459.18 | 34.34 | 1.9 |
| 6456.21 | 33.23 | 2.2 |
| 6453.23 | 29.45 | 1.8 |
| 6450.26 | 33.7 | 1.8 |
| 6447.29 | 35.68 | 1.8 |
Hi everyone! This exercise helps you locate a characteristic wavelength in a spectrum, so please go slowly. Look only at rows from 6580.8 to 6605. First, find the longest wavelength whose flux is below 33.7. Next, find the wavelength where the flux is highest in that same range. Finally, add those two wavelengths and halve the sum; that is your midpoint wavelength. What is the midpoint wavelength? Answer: 6602.0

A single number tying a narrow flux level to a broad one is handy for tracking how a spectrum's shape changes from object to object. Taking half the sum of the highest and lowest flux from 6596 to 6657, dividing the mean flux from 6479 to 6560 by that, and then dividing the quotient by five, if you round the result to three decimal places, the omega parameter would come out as 0.213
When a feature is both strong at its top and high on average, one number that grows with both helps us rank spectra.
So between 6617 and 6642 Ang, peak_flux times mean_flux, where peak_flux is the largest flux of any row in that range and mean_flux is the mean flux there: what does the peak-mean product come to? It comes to 890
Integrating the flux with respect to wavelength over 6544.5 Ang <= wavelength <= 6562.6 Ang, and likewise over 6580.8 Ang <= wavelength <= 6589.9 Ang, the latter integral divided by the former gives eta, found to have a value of 0.5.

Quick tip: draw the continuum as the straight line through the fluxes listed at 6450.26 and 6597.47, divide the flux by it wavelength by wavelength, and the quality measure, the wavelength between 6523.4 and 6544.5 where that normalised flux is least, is 6530.96 Ang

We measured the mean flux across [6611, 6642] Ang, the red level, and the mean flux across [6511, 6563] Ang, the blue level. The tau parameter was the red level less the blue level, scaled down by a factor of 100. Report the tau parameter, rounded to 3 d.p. -0.030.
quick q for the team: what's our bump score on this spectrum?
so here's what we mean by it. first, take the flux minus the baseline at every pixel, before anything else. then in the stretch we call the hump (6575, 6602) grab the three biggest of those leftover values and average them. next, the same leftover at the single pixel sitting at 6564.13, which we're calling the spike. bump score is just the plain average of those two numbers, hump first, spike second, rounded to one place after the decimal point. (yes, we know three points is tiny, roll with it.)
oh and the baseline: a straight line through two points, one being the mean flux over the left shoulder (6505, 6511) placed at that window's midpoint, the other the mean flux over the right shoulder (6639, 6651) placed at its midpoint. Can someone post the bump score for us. 3.0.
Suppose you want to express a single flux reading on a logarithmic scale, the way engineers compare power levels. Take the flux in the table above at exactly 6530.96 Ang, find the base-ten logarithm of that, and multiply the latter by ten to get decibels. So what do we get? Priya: 14.72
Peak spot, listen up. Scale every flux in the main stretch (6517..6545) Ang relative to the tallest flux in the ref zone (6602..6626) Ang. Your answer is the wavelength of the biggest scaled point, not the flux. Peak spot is 6521.95 Ang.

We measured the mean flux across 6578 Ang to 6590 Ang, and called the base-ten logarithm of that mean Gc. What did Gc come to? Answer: 1.50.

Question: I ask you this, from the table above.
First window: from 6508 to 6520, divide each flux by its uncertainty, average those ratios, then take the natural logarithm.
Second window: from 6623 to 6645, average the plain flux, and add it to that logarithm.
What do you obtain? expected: 31.7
